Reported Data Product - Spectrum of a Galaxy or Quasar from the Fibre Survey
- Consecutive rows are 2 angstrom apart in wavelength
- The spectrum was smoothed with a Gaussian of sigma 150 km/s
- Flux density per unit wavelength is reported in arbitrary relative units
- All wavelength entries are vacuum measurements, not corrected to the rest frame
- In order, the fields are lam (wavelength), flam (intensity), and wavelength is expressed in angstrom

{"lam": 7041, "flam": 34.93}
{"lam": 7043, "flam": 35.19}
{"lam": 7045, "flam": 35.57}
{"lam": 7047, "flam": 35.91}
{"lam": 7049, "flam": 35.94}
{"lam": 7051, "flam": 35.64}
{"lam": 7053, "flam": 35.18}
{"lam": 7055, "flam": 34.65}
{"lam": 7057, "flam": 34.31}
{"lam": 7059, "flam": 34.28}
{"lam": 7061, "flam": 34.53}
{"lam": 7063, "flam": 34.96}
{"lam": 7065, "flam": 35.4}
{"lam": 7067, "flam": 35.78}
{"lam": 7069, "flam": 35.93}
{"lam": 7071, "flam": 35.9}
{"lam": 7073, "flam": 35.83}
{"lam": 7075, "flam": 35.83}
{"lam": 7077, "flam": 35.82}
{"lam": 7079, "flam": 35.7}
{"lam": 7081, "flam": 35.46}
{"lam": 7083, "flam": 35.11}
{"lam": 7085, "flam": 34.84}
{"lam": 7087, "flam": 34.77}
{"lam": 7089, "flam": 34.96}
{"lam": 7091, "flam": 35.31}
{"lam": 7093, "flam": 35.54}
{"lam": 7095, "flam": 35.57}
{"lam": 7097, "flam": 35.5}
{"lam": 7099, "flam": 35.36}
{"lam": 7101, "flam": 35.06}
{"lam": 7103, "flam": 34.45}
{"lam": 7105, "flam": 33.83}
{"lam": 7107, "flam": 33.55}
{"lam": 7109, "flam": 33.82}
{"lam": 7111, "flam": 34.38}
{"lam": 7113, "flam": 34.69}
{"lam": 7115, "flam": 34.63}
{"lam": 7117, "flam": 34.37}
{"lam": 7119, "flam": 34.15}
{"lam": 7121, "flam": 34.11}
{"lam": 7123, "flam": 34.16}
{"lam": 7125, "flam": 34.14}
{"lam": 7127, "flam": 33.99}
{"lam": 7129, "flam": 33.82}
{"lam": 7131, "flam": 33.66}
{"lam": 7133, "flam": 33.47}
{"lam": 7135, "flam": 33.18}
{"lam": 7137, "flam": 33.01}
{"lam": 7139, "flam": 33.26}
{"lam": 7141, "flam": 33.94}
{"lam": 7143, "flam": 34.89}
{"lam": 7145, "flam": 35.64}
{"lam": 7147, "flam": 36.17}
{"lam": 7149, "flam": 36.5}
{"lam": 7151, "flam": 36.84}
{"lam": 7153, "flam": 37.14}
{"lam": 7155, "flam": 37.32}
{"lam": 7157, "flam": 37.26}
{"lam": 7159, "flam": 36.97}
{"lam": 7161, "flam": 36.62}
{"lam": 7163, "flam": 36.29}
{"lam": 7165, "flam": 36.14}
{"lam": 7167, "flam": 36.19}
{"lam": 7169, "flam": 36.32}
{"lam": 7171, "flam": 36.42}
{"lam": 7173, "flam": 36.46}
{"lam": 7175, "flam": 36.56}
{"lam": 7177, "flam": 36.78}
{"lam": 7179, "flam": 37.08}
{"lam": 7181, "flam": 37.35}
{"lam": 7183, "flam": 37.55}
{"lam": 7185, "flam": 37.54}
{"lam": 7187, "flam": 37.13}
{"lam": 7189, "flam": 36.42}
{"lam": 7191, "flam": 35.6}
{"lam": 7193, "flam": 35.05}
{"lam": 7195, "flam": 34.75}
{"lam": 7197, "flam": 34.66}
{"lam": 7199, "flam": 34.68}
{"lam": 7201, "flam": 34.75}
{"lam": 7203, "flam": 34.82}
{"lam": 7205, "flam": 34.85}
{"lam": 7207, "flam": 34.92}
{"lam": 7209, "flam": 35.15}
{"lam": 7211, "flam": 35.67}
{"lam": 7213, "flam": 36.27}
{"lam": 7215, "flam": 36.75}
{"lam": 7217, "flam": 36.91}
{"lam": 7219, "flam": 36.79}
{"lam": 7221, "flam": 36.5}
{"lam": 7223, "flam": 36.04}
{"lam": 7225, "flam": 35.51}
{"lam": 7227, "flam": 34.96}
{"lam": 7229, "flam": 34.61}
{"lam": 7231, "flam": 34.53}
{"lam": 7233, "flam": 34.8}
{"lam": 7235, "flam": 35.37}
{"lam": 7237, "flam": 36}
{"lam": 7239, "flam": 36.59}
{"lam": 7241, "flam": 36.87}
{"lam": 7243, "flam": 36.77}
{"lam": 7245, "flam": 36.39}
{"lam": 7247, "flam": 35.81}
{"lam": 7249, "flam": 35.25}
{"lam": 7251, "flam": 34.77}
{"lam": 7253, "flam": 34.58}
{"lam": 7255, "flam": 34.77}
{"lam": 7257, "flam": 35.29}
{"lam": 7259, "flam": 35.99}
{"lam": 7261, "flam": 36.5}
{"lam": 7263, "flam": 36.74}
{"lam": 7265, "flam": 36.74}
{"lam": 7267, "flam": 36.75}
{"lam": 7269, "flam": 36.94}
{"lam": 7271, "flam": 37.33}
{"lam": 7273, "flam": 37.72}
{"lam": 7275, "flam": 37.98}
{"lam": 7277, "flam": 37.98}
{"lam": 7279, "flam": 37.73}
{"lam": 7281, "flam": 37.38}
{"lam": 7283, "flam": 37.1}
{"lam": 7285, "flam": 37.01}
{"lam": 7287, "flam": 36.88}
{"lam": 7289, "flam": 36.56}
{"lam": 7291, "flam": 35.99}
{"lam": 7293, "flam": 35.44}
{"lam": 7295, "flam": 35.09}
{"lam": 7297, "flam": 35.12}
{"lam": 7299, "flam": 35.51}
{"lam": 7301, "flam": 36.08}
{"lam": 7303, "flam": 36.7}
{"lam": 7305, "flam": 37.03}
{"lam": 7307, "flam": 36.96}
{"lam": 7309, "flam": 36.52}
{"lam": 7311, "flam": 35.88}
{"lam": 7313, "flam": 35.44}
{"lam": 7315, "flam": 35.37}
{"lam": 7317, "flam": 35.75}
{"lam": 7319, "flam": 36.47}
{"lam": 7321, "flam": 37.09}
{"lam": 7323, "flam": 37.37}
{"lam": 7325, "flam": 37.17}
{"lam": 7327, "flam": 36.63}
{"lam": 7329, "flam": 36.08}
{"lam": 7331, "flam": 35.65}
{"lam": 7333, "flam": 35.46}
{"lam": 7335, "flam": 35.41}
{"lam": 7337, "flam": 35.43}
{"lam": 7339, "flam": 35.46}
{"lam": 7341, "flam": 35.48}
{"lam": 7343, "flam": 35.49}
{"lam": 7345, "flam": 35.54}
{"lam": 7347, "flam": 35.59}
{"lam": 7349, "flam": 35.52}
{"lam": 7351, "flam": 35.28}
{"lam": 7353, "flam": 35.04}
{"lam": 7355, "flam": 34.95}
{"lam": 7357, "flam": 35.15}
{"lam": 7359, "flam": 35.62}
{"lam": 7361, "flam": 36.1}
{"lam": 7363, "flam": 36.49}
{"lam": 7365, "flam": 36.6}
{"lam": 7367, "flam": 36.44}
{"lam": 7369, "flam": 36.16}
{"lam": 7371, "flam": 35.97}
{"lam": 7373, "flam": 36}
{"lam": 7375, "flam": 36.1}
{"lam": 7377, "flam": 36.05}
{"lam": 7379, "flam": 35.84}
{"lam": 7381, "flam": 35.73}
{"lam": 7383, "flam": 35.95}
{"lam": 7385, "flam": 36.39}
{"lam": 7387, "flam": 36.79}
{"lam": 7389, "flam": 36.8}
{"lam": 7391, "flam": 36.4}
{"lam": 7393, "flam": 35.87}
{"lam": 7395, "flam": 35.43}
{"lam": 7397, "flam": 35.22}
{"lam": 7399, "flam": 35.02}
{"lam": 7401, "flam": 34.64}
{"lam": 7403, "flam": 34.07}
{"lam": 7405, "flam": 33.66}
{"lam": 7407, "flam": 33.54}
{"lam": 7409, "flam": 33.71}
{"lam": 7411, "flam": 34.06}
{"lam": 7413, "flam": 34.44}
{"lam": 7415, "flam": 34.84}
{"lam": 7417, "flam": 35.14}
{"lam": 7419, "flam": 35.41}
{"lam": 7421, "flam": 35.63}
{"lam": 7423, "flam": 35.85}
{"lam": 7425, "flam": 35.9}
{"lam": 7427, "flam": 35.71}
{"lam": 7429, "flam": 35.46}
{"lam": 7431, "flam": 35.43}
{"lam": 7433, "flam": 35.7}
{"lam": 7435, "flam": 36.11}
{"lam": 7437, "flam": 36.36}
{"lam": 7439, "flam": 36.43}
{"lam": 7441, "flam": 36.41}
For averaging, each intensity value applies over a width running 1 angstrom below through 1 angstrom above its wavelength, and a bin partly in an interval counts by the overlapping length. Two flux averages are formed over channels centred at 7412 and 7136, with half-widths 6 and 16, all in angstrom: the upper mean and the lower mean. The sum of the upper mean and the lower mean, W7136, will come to 68.7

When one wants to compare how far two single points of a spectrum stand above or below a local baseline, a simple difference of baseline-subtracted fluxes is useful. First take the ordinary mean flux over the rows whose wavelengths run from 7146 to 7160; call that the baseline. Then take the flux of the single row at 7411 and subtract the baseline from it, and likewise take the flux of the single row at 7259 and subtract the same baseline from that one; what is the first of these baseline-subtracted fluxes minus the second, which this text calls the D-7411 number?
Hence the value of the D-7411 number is -1.9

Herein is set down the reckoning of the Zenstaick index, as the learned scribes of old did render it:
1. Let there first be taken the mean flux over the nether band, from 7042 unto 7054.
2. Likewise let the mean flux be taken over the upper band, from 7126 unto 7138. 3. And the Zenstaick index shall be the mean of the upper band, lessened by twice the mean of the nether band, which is -37.6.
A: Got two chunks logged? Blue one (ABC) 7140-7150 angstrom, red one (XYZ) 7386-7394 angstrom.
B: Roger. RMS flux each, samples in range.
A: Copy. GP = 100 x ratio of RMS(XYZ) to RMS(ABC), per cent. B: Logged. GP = 103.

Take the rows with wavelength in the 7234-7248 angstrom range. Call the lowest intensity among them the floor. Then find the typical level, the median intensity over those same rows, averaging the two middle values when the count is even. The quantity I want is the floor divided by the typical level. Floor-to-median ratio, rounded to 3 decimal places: 0.972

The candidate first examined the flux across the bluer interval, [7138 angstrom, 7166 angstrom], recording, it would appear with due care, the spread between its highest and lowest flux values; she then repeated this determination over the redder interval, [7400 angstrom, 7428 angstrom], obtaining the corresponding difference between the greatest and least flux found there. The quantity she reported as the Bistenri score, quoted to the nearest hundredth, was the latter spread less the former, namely -1.70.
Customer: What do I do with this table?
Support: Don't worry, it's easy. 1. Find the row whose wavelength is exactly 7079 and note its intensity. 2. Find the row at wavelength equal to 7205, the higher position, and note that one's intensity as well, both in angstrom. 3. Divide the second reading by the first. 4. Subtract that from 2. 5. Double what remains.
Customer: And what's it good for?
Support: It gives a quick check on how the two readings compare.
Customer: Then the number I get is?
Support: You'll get 2.05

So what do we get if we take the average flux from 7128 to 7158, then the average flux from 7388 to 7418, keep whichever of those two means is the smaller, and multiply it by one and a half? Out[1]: 52.3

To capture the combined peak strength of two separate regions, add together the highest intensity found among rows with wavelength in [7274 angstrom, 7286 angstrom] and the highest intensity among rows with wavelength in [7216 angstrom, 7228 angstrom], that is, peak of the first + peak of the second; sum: 74.9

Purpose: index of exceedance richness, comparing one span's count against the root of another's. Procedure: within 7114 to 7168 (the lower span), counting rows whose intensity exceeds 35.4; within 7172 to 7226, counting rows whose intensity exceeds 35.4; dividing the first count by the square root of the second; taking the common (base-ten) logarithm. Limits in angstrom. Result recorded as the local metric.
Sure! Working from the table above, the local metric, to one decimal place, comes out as 0.5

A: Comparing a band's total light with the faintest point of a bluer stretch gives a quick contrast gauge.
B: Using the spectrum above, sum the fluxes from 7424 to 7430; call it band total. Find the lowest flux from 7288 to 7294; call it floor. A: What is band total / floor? 3.02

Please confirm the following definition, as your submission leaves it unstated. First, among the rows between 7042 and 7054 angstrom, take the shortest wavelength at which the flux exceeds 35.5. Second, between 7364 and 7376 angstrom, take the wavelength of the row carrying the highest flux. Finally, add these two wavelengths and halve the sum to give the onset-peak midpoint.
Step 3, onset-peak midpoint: 7205 angstrom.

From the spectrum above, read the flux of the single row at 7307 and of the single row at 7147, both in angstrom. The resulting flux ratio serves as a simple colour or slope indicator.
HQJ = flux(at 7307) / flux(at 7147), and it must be 1.02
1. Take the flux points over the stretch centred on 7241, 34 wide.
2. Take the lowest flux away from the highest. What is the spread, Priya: 2.3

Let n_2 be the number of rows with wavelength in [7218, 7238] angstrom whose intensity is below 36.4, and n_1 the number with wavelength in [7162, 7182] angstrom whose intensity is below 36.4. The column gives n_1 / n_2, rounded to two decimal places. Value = 0.50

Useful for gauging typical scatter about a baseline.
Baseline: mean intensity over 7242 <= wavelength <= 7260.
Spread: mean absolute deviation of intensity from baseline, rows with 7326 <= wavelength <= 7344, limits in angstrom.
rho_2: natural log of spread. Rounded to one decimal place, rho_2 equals -1.4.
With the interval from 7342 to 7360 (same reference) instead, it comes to -1.6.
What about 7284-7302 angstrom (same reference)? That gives -0.4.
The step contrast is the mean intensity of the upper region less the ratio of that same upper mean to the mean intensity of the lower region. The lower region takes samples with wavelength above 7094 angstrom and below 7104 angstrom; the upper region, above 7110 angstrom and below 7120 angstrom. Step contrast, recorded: 33.5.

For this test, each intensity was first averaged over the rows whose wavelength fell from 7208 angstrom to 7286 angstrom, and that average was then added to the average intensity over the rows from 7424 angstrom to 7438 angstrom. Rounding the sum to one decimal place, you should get 72.0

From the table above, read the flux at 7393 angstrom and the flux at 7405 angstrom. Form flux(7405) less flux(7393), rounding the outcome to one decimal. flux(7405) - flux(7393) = -2.2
